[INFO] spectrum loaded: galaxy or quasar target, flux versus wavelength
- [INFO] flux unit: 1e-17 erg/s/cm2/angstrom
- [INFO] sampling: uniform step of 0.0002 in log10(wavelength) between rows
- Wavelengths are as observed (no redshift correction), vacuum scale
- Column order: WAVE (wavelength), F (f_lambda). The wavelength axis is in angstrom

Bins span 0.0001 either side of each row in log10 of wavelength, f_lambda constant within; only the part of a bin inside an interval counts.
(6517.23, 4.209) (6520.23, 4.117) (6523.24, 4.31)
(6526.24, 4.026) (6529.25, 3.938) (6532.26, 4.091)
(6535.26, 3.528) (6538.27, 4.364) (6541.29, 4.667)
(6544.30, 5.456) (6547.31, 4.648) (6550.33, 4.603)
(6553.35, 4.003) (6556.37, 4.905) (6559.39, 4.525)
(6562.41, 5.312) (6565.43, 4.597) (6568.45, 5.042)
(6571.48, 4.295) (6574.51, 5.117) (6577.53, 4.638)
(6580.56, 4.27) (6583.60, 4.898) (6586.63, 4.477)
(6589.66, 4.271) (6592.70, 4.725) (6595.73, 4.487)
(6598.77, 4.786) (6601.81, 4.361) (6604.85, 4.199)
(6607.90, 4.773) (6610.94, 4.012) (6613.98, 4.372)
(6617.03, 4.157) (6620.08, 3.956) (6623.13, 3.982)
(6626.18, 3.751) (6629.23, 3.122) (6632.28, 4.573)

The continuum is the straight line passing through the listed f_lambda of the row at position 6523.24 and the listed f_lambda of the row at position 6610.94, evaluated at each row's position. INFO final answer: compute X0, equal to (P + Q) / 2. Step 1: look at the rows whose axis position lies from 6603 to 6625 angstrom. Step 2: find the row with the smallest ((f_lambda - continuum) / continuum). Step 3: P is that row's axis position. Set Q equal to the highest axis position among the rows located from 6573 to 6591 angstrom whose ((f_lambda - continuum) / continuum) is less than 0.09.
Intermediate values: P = 6620.08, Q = 6589.66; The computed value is 6604.9 angstrom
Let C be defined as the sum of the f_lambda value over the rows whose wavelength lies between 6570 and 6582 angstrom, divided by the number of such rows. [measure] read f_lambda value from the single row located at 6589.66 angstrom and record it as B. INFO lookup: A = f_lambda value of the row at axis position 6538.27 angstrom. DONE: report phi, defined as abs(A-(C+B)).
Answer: 4.5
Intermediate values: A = 4.364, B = 4.271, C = 4.58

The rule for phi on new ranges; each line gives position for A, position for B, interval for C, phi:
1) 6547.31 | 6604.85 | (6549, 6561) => 4.1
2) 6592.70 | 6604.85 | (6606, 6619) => 3.8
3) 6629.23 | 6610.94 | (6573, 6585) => 5.6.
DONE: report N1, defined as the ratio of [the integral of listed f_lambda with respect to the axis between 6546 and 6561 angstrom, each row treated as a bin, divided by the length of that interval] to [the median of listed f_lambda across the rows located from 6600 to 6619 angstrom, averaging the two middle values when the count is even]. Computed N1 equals 1.06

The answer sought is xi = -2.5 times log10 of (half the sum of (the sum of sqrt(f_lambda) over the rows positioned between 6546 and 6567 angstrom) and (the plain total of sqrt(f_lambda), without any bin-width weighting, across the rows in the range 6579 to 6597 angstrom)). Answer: -2.86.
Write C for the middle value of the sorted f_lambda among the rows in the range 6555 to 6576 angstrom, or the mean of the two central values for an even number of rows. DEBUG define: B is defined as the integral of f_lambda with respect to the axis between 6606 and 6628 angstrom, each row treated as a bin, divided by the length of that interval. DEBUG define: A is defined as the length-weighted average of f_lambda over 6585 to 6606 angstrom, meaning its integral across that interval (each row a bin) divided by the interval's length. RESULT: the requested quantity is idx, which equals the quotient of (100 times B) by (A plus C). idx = 44.0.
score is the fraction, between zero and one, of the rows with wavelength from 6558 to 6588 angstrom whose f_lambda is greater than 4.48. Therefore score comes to 0.70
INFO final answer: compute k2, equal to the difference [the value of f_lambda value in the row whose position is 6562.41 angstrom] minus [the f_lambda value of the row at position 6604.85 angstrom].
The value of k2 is 1.1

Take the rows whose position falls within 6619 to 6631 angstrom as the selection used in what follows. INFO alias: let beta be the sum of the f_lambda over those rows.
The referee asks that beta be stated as 14.8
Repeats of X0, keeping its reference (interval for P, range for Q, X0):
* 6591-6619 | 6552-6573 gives 6591.2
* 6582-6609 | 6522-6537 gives 6570.1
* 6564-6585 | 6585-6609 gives 6588.2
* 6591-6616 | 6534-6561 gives 6585.2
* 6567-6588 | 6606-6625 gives 6597.3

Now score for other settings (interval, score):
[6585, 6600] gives 0.60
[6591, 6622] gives 0.40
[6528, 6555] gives 0.44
